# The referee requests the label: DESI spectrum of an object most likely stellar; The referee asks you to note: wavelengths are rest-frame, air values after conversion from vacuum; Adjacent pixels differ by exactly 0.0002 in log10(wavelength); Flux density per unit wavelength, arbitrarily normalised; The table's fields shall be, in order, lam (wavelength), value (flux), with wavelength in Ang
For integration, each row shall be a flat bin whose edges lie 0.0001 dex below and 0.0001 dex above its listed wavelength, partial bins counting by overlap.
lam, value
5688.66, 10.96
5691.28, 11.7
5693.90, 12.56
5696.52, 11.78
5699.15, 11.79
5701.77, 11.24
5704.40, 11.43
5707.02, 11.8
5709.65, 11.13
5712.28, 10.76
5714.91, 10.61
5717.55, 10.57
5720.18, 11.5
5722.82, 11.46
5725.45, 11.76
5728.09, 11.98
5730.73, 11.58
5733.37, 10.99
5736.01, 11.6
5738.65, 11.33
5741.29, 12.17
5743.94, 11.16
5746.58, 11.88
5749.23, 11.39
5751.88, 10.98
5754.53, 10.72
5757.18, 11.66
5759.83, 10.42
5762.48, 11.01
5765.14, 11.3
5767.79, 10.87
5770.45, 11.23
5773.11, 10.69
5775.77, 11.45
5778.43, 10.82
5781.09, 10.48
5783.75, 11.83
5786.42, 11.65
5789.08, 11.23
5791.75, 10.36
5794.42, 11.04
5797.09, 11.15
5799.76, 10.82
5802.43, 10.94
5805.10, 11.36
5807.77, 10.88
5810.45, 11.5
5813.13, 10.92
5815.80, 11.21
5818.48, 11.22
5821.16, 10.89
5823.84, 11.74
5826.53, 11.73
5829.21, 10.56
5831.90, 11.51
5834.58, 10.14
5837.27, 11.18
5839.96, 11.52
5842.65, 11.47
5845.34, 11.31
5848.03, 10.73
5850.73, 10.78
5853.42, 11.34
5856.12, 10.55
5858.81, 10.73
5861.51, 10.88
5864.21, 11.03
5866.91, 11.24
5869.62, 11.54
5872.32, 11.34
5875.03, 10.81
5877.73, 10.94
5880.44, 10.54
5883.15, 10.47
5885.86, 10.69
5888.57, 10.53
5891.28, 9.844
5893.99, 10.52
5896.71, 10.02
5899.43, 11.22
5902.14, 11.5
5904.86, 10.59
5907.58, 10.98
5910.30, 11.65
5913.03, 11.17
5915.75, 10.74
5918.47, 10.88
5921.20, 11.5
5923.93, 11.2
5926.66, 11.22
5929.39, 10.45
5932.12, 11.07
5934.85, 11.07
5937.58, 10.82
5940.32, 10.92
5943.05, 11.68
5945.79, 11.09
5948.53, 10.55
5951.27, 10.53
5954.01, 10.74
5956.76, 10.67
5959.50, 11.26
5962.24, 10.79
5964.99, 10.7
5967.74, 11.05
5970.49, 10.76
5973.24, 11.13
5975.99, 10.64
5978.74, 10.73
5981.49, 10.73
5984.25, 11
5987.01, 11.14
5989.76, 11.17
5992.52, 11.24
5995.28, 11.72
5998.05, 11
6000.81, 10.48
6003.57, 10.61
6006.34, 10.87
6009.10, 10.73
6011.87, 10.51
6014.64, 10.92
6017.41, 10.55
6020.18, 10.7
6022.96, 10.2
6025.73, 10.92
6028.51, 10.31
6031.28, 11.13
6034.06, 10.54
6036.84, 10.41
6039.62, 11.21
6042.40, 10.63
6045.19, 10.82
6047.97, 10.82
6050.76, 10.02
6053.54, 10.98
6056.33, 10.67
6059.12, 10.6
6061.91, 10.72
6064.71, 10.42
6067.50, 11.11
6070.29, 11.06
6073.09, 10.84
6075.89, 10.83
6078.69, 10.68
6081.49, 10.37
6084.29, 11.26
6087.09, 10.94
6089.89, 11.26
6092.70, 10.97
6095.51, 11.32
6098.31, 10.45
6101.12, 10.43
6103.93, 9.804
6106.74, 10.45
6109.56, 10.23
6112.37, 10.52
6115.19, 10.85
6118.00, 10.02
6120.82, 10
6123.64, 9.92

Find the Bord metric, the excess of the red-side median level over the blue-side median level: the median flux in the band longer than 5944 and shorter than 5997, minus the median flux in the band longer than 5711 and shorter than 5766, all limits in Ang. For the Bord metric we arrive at -0.54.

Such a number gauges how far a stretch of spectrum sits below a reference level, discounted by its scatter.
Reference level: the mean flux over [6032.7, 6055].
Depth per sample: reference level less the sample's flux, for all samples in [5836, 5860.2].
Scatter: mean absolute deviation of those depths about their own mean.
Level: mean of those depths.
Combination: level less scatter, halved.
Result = -0.36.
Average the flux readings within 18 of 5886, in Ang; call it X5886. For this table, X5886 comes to 10.8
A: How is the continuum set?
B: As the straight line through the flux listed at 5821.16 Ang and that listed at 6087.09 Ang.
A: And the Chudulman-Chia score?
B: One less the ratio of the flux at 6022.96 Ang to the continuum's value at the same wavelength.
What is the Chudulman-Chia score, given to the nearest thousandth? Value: 0.067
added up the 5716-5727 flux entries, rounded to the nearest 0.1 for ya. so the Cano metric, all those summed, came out 45.3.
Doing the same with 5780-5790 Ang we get 45.2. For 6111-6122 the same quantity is 41.4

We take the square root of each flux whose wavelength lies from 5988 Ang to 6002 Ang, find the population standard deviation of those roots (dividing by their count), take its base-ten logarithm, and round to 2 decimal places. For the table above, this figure -1.22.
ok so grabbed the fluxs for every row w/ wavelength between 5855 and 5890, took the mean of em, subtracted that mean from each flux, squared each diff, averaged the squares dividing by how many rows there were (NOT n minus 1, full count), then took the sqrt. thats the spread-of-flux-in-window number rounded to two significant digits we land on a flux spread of 0.33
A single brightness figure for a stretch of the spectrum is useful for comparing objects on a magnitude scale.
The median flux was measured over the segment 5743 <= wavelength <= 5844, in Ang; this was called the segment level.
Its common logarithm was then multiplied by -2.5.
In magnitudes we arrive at -2.62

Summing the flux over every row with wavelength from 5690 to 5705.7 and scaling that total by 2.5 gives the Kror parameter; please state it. 176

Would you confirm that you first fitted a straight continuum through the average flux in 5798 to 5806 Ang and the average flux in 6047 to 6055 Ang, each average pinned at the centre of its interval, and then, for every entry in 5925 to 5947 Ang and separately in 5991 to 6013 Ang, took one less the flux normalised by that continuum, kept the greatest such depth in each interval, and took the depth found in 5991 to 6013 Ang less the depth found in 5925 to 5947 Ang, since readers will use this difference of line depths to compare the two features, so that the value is -0.01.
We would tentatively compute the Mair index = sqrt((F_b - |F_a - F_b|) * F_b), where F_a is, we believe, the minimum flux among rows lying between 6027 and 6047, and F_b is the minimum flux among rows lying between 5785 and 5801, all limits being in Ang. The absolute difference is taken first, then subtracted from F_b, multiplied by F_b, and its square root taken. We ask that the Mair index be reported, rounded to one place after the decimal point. 10.3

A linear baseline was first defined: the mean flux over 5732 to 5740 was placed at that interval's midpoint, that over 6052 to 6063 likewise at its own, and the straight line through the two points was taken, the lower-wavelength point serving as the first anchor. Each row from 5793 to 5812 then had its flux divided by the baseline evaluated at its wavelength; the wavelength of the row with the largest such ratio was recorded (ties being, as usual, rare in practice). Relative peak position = 5810.45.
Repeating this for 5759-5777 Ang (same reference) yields 5775.77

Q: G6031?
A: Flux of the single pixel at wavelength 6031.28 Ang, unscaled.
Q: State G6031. 11.13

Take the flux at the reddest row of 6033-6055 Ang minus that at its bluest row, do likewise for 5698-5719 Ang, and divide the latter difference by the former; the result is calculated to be -2.8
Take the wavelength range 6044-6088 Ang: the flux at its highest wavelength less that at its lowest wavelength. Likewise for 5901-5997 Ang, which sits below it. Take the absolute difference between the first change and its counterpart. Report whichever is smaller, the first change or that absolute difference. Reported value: 0.10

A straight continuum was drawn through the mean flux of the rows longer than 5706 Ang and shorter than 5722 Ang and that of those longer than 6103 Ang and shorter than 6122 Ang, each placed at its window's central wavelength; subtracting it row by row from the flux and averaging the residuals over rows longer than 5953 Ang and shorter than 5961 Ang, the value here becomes 0.312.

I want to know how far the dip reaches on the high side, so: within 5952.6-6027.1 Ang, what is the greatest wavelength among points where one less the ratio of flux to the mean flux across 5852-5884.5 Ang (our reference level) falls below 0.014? 6025.73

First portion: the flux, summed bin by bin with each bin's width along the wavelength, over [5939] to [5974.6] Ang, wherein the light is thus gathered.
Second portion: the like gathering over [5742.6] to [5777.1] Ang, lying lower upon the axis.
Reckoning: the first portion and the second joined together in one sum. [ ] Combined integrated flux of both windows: 773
